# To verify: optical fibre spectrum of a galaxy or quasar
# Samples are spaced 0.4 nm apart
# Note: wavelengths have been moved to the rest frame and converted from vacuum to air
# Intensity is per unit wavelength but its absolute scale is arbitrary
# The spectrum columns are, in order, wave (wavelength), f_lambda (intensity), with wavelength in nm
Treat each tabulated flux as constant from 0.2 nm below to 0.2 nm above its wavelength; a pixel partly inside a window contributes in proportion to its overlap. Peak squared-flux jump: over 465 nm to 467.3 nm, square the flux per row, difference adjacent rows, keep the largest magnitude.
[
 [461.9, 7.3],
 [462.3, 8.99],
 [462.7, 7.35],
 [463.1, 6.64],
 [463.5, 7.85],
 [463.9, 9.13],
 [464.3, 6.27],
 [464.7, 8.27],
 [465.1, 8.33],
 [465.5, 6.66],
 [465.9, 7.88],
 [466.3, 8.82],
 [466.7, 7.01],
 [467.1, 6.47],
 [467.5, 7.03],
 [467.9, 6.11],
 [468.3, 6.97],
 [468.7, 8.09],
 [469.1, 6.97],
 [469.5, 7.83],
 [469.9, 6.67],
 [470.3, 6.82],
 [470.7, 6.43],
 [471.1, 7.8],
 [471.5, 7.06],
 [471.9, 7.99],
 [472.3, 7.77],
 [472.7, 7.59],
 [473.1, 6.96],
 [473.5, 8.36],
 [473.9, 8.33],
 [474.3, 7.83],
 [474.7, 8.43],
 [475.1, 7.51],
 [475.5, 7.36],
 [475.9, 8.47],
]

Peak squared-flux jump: 29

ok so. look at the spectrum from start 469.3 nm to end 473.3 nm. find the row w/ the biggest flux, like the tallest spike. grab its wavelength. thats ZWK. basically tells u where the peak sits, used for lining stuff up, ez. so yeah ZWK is 471.9 nm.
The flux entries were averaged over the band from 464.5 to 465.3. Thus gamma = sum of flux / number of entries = 8.3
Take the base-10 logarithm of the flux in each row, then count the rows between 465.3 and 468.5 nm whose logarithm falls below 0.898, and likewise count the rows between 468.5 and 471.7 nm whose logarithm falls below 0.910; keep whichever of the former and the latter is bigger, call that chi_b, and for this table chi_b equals 8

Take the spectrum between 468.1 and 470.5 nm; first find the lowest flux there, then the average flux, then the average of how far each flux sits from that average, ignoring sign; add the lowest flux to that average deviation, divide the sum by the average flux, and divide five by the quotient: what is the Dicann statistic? 5.05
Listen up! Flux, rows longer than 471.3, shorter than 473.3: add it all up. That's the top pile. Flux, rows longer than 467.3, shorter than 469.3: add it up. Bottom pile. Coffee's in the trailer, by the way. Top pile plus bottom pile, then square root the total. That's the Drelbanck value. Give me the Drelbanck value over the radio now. 8.52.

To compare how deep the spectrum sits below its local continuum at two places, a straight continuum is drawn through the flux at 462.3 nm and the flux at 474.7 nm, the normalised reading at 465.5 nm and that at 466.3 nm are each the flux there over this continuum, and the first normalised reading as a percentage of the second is 75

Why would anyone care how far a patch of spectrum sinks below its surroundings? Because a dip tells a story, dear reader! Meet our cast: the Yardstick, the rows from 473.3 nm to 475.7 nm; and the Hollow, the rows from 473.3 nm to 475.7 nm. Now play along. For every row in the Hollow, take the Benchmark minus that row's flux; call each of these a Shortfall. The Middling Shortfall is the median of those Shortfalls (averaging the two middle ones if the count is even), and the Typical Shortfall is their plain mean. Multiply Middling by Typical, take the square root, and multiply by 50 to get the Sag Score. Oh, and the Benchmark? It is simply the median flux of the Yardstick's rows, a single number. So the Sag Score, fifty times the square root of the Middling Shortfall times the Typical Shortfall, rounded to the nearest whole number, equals 0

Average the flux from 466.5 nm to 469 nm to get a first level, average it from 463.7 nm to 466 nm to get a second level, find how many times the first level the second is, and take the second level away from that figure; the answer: -6.6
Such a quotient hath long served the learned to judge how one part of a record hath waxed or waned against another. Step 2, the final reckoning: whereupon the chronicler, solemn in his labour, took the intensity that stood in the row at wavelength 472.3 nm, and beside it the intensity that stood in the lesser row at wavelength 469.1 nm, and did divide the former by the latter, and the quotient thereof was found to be 1.11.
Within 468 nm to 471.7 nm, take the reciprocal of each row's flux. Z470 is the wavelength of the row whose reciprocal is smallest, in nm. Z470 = 468.7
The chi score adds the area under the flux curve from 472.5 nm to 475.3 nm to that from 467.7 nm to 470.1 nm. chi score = 39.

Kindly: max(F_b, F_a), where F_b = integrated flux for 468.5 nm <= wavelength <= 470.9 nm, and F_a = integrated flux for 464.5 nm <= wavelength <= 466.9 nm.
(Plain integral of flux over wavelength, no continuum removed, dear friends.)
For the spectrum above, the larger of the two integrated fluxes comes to 18.8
